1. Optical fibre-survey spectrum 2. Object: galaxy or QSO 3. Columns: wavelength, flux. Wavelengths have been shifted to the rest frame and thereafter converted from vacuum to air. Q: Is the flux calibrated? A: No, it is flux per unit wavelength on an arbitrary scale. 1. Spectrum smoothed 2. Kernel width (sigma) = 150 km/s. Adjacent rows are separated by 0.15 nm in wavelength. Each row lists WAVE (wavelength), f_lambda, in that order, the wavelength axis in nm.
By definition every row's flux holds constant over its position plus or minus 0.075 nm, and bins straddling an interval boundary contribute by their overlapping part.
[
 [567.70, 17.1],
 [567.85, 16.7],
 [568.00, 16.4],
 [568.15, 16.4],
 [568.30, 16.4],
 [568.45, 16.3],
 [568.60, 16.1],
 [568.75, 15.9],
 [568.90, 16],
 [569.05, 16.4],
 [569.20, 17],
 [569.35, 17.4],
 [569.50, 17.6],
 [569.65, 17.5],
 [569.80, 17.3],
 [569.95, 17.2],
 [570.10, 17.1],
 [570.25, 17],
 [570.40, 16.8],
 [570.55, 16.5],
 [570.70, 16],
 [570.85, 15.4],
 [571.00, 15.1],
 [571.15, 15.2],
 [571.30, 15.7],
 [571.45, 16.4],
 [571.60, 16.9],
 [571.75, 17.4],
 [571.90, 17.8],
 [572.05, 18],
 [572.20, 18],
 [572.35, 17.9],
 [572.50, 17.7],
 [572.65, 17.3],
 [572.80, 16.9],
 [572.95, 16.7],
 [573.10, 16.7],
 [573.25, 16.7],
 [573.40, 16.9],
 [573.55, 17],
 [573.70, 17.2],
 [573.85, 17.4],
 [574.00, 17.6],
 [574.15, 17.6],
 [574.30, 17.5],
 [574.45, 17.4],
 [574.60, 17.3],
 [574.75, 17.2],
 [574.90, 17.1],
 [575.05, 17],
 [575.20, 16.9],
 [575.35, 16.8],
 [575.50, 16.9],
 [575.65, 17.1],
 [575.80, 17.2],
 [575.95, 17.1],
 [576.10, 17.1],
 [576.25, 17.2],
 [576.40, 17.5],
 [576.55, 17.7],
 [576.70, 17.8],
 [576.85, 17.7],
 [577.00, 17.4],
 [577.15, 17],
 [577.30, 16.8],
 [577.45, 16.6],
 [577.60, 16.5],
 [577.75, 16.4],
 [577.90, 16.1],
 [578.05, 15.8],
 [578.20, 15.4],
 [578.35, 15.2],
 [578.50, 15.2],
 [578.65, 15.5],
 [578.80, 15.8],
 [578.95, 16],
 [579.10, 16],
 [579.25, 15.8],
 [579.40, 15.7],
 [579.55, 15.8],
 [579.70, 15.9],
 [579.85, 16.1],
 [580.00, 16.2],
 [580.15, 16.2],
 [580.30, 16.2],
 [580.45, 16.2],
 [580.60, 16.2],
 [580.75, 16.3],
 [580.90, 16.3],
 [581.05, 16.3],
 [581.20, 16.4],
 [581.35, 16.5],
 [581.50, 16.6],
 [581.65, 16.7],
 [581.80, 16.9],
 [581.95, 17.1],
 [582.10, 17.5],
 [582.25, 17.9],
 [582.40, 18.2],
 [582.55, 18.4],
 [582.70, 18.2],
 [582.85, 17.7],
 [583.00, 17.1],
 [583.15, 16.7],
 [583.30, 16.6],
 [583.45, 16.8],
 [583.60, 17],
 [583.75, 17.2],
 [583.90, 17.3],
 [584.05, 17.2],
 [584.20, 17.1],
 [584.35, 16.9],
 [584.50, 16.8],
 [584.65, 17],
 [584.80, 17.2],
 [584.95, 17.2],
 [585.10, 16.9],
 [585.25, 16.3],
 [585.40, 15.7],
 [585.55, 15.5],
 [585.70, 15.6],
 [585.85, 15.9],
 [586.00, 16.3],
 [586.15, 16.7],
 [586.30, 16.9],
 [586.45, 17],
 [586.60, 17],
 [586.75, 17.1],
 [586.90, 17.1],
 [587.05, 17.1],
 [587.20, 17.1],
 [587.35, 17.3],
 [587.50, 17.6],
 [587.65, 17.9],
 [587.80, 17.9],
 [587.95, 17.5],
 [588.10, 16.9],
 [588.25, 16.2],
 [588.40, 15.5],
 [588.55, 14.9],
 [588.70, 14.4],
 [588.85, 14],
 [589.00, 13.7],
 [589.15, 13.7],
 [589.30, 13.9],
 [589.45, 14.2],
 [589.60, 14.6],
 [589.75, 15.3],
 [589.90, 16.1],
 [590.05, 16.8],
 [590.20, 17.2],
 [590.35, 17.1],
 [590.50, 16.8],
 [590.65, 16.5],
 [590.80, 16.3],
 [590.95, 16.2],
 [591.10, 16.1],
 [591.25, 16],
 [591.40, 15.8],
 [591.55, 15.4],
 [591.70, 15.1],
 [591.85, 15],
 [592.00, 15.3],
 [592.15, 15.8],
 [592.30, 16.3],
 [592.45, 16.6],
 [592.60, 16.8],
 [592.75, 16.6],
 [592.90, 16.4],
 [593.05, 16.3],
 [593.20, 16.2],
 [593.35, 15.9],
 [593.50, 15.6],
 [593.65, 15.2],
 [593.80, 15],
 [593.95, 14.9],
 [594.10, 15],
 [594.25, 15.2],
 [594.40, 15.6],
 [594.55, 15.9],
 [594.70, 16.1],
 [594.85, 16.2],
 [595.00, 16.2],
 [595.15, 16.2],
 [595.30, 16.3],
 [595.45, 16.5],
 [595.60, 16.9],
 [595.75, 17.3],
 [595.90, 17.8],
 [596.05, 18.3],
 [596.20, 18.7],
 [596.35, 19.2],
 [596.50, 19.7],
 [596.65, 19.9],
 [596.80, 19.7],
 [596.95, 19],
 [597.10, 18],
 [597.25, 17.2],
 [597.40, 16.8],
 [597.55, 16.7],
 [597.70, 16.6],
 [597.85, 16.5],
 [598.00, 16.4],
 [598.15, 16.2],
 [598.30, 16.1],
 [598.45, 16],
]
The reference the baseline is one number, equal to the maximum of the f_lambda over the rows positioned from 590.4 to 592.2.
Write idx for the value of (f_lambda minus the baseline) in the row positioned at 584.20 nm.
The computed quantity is 0.3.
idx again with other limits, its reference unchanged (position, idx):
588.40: -1.3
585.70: -1.2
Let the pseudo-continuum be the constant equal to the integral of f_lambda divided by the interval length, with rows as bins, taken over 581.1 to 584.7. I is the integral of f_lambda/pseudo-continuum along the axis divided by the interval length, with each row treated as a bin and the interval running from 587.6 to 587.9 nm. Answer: 1.04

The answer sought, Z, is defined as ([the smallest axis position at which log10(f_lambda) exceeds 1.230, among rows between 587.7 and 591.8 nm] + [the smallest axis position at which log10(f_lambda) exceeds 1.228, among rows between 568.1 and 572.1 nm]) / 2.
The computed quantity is 578.50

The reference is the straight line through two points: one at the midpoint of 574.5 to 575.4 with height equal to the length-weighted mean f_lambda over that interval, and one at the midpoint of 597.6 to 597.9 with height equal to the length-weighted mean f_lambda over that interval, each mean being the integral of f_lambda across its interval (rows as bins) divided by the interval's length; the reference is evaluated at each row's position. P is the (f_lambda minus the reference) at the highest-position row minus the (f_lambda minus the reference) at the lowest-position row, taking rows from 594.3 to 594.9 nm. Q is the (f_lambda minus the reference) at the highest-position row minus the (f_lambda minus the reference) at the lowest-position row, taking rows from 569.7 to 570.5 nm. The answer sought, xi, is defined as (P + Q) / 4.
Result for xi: 0.03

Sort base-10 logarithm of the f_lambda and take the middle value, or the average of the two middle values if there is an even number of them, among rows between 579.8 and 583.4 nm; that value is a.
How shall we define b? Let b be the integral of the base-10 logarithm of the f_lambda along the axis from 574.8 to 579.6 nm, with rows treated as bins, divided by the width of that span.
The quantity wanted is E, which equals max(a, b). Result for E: 1.22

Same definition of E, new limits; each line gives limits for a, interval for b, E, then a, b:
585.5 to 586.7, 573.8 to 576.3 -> 1.24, 1.22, 1.24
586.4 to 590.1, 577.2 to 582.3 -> 1.23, 1.23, 1.21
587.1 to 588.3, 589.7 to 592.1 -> 1.24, 1.24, 1.21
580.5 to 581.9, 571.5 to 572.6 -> 1.25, 1.21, 1.25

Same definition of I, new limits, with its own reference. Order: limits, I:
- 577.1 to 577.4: 0.98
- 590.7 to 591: 0.95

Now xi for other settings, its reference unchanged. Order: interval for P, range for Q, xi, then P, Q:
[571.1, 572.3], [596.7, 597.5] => -0.02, 2.82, -2.9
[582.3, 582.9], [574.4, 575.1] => -0.22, -0.49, -0.4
